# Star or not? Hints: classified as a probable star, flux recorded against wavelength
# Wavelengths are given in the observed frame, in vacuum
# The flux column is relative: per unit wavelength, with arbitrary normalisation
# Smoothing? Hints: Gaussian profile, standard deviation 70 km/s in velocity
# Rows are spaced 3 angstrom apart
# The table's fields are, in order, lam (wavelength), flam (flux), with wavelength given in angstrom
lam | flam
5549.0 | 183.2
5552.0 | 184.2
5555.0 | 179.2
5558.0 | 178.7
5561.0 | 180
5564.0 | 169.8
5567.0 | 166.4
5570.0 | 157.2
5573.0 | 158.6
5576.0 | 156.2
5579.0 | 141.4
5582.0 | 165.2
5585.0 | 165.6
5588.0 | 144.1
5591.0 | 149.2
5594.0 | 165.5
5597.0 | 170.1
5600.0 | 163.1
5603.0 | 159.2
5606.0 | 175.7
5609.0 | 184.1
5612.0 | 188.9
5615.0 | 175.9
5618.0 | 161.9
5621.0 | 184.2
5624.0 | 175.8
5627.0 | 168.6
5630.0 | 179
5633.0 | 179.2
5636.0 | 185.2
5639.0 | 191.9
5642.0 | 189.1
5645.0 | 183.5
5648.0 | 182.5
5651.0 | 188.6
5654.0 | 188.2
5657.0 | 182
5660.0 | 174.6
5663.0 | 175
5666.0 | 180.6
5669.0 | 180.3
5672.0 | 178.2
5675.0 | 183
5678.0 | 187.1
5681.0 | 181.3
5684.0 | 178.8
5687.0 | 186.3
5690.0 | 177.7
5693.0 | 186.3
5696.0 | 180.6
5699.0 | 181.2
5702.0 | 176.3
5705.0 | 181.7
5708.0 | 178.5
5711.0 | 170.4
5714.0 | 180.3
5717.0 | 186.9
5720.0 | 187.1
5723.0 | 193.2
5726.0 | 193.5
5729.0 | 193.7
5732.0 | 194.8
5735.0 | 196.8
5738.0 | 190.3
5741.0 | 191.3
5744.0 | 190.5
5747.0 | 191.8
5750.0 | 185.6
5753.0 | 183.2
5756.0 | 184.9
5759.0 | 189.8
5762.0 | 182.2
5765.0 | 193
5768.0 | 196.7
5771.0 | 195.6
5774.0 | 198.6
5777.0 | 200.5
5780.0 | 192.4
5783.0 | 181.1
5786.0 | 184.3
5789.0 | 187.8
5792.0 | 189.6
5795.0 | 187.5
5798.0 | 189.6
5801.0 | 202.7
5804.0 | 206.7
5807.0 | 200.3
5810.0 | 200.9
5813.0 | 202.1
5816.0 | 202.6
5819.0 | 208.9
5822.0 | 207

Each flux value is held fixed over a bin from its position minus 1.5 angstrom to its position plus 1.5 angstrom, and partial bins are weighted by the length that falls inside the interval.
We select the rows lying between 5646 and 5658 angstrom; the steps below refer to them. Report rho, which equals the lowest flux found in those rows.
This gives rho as 182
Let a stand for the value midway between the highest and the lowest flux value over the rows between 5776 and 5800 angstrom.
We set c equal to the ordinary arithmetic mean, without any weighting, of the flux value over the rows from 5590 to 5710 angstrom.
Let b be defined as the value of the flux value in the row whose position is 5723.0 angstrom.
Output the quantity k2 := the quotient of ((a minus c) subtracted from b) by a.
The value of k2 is 0.95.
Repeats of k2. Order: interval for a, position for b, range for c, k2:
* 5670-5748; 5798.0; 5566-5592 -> 0.88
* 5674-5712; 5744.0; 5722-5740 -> 1.15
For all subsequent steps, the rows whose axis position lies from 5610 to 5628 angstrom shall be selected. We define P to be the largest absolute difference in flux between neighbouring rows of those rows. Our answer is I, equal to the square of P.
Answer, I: 497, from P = 22.3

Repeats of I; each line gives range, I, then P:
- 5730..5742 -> 42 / 6.5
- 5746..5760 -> 38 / 6.2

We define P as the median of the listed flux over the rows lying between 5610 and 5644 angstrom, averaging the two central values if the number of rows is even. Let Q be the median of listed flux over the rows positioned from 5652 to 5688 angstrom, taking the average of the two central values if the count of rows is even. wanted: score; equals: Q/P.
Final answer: 1.01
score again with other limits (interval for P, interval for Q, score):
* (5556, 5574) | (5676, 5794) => 1.11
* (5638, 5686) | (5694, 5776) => 1.04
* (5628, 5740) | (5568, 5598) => 0.87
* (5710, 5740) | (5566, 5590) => 0.82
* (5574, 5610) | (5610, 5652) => 1.11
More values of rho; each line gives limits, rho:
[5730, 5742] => 190.3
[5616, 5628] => 161.9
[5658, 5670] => 174.6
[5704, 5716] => 170.4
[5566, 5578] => 156.2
